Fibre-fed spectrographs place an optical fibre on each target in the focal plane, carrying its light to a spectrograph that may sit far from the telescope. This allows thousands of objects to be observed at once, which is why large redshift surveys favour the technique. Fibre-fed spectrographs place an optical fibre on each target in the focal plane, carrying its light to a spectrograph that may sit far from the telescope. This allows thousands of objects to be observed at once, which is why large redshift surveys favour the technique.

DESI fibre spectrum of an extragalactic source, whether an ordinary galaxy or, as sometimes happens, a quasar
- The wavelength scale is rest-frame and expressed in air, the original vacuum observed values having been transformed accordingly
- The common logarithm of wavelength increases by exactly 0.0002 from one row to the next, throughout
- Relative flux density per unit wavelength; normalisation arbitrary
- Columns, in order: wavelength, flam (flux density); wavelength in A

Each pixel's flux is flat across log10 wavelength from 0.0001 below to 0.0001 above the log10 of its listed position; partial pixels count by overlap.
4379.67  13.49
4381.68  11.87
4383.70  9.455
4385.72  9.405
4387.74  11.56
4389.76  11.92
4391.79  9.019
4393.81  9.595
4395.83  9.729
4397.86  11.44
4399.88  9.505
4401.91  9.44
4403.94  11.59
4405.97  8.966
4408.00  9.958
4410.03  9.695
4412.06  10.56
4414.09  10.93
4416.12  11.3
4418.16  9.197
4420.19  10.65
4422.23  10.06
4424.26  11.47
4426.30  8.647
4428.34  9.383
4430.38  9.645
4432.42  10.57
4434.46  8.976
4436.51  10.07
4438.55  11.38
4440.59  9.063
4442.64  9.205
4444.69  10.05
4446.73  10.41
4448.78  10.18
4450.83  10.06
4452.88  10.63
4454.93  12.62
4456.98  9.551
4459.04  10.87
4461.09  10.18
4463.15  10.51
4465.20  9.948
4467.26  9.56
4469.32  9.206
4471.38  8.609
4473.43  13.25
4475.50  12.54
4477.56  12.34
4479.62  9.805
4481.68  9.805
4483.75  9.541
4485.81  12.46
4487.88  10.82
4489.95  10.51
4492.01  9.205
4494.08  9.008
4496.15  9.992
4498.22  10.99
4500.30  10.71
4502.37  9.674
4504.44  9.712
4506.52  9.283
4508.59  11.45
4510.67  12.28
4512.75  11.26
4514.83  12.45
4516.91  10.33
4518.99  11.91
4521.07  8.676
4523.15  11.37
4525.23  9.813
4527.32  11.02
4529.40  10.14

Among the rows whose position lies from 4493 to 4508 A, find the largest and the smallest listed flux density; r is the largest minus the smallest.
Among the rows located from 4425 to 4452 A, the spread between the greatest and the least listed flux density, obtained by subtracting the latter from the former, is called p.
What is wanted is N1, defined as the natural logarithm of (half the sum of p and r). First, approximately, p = 2.7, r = 2.0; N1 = 0.86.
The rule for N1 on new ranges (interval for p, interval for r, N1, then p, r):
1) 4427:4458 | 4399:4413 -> 1.14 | 3.6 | 2.6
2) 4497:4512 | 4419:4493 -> 1.34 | 3.0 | 4.6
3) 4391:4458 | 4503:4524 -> 1.35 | 4.0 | 3.8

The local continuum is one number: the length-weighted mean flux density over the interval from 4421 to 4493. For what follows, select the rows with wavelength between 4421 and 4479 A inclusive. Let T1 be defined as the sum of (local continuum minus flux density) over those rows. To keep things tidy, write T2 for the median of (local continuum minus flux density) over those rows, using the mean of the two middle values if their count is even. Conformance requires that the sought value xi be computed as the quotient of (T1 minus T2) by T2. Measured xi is -1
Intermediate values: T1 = 0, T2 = 0.26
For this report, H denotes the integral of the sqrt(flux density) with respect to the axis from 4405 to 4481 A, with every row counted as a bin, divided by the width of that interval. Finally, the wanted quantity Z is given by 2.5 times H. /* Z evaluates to 8.0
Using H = 3.20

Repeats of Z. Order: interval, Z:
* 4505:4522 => 8.2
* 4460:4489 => 8.1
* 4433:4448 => 7.9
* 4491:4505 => 7.9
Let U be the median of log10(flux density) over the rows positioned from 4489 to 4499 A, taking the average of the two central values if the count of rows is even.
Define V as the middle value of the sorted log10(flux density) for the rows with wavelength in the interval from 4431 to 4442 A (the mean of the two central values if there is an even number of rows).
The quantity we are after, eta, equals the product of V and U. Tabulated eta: 1.00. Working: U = 1.00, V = 1.00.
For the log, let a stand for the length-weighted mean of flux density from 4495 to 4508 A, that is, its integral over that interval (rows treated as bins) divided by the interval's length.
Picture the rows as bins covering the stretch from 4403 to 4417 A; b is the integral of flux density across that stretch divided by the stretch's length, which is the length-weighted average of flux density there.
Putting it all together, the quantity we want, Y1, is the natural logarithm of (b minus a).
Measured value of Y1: -1.1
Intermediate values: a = 10.1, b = 10.4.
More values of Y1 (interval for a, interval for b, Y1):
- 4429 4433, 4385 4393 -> -0.7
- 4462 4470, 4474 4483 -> 0.3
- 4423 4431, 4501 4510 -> -1.1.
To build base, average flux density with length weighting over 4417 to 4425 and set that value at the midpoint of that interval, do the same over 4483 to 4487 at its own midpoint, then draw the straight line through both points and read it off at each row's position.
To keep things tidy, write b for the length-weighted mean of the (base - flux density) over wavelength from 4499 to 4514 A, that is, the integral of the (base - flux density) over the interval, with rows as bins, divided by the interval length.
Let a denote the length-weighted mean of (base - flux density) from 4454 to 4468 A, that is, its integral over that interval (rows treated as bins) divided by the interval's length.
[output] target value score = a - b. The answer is -0.36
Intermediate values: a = 0.34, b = 0.71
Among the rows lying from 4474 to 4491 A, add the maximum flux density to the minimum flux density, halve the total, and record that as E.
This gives 11.0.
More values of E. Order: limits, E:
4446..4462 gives 11.1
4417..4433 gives 10.1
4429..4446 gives 10.2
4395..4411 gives 10.3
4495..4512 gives 10.8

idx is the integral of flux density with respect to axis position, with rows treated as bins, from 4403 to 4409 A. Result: 61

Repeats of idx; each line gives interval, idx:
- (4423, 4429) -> 59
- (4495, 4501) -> 63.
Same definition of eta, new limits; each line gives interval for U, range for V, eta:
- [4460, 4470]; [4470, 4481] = 1.09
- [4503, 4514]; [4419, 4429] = 1.05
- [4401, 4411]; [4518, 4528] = 1.03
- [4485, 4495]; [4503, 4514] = 1.07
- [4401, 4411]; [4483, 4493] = 1.01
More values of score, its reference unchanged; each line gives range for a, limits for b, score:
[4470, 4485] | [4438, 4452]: -0.42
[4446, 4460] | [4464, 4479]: -0.10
